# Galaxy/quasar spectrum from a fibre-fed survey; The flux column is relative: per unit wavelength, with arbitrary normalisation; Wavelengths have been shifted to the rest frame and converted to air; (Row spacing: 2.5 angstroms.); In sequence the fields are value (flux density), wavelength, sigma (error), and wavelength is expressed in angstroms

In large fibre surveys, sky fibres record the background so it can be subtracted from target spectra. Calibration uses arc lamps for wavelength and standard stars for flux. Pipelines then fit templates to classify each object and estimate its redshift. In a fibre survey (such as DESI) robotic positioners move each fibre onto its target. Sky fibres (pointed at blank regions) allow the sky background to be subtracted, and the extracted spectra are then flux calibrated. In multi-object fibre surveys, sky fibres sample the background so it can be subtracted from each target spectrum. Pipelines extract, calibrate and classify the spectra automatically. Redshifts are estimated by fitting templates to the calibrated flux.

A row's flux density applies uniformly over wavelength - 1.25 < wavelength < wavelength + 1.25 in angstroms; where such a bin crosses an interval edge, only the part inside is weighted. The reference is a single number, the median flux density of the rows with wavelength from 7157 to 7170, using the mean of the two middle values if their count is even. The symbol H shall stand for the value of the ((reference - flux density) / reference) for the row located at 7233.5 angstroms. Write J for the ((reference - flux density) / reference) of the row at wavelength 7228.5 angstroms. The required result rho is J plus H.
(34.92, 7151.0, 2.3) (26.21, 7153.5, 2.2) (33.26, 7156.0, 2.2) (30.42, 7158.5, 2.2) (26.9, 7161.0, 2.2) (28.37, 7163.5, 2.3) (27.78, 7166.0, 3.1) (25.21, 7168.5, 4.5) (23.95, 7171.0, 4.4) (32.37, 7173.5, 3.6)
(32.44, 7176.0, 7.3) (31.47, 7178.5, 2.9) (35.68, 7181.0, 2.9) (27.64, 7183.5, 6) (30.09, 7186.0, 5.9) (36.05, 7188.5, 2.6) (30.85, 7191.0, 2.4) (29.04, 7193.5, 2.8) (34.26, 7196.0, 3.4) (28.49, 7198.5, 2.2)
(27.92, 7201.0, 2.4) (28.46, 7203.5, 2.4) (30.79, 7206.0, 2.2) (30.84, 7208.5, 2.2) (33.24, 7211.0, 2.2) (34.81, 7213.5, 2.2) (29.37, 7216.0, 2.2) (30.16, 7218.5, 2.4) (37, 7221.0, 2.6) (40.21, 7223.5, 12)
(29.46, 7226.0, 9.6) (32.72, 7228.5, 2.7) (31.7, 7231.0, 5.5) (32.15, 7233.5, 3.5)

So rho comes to -0.34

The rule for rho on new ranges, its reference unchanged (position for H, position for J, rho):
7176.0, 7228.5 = -0.35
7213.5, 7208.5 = -0.36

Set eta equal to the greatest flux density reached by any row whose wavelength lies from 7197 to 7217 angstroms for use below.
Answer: 34.81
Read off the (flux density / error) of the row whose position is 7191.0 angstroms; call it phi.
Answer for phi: 13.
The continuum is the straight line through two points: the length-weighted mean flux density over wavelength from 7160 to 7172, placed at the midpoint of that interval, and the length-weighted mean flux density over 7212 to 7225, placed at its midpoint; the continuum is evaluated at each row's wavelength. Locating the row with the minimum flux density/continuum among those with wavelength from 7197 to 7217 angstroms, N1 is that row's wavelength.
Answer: 7216.0 angstroms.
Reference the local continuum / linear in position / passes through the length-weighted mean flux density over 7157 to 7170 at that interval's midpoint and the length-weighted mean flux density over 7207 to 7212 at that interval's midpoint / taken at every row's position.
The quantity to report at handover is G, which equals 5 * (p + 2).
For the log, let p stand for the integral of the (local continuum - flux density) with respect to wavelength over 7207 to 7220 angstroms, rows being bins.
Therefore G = 43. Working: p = 7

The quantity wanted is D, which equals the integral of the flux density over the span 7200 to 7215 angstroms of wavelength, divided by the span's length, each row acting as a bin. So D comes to 31.0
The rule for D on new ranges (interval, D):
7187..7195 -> 32.0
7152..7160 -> 30.0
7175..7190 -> 32.2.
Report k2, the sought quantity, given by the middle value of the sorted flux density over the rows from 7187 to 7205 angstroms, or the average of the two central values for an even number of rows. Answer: 29.0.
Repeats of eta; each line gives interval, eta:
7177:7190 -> 36.05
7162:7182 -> 35.68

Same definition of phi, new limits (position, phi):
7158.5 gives 14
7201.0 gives 12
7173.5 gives 9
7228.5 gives 12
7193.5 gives 10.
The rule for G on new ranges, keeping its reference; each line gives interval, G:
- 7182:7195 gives -47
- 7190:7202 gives 43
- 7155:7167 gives -95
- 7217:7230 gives -29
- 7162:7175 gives 49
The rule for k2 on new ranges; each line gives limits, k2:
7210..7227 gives 33.2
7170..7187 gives 31.5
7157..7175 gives 27.8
